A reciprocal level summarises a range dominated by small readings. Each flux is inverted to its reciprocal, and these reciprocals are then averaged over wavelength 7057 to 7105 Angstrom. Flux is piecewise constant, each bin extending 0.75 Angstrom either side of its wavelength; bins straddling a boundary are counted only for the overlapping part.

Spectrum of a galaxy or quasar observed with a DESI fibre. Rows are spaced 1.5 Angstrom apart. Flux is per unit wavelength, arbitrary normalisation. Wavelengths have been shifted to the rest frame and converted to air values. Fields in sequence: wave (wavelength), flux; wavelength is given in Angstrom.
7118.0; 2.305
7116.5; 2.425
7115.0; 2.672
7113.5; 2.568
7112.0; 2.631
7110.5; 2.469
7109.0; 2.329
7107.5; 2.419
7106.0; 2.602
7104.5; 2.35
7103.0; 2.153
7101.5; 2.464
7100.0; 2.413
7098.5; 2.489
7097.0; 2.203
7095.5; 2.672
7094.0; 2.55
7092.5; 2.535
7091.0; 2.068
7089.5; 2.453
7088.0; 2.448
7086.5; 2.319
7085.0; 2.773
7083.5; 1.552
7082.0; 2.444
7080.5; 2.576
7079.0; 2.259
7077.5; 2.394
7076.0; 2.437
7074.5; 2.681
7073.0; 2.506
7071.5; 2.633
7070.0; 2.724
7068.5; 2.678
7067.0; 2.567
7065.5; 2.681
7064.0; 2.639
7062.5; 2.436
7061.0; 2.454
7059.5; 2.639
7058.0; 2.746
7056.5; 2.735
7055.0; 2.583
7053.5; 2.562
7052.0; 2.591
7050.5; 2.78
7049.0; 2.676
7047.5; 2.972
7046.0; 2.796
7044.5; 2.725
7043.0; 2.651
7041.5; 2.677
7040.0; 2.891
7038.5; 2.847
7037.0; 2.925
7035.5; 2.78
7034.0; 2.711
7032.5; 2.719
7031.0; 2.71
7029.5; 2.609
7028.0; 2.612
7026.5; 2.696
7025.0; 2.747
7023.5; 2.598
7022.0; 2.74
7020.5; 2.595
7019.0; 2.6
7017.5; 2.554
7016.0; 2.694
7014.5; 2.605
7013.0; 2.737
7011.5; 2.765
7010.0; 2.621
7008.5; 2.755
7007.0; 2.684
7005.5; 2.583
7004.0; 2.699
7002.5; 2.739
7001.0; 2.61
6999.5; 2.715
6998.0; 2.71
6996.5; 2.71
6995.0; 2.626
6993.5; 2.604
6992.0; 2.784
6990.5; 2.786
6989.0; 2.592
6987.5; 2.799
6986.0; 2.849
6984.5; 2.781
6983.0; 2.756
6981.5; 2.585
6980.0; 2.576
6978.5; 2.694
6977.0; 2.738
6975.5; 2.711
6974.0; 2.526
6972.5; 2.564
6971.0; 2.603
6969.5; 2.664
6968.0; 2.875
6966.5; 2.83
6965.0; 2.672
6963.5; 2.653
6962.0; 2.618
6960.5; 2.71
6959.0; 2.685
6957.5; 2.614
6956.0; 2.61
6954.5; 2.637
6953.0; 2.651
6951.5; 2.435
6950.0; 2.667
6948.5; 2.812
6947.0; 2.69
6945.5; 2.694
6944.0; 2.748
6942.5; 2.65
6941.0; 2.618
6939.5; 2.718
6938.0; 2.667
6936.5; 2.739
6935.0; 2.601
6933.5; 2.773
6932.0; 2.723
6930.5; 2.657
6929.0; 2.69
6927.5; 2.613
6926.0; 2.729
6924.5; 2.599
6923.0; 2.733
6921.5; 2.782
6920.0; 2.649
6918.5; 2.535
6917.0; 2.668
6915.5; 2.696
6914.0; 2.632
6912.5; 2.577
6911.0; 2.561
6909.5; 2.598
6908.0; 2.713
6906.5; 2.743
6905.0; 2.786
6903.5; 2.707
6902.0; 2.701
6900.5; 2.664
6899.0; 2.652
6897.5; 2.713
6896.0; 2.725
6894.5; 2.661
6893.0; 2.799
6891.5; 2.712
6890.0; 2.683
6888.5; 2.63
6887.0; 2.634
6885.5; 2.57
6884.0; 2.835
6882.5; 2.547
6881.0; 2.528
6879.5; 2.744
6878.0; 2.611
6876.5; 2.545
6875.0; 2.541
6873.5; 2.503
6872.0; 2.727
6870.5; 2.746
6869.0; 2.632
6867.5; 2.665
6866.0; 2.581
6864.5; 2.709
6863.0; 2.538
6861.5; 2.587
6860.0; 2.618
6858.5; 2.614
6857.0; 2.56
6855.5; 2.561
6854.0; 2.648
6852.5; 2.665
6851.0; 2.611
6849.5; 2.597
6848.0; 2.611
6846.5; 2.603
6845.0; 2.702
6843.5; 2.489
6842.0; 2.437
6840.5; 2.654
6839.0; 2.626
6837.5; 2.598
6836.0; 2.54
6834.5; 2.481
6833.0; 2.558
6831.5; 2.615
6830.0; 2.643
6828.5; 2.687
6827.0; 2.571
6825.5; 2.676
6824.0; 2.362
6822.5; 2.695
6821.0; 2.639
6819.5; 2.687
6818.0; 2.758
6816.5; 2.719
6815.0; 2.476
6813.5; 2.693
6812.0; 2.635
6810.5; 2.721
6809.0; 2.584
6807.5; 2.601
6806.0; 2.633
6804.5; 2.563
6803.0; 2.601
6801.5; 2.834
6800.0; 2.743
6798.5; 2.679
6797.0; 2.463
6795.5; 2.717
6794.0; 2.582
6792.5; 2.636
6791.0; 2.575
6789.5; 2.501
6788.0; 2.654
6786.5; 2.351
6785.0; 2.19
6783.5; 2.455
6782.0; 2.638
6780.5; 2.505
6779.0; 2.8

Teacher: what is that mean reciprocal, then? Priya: 0.410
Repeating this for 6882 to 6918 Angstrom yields 0.374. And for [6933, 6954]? 0.374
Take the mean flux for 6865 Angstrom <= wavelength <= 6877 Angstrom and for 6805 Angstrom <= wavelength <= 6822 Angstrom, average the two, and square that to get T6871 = 6.94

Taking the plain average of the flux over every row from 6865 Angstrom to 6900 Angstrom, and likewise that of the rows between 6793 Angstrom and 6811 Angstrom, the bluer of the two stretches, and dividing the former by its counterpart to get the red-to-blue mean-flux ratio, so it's 1.00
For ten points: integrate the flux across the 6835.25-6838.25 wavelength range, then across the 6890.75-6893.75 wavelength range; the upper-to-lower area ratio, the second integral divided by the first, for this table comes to 1.07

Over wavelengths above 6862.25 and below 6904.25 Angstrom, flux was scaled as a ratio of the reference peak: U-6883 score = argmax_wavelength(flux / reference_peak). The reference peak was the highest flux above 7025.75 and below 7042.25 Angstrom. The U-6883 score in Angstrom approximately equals 6884.0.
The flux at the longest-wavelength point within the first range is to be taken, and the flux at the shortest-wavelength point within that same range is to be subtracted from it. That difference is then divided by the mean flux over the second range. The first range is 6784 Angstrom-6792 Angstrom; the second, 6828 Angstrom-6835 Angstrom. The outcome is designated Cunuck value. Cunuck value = 0.15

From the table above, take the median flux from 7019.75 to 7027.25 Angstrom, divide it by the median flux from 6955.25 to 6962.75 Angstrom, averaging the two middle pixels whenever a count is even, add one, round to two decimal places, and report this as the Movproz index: 2.03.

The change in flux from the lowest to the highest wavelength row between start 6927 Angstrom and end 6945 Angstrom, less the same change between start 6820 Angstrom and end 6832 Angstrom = 0.16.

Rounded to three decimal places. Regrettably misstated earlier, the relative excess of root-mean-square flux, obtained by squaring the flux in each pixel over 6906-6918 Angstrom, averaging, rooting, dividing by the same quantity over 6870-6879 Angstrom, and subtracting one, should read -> 0.014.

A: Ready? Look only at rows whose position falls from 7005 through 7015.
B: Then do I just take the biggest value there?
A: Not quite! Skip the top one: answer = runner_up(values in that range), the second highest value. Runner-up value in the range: 2.755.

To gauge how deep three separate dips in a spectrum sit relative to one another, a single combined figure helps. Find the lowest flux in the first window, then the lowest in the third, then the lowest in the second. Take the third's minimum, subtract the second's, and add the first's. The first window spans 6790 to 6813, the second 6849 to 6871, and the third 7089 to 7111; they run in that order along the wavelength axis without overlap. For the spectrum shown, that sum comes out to 2.0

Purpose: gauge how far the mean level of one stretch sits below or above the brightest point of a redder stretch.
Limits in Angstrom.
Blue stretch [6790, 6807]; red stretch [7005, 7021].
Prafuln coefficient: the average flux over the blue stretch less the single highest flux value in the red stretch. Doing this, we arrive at -0.13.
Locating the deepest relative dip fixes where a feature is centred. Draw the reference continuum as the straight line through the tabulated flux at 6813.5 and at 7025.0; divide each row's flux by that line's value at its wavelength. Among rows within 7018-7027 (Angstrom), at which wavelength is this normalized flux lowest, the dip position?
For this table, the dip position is 7020.5 Angstrom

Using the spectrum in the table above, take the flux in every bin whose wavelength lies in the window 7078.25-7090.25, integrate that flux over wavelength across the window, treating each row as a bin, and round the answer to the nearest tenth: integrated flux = 28.2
